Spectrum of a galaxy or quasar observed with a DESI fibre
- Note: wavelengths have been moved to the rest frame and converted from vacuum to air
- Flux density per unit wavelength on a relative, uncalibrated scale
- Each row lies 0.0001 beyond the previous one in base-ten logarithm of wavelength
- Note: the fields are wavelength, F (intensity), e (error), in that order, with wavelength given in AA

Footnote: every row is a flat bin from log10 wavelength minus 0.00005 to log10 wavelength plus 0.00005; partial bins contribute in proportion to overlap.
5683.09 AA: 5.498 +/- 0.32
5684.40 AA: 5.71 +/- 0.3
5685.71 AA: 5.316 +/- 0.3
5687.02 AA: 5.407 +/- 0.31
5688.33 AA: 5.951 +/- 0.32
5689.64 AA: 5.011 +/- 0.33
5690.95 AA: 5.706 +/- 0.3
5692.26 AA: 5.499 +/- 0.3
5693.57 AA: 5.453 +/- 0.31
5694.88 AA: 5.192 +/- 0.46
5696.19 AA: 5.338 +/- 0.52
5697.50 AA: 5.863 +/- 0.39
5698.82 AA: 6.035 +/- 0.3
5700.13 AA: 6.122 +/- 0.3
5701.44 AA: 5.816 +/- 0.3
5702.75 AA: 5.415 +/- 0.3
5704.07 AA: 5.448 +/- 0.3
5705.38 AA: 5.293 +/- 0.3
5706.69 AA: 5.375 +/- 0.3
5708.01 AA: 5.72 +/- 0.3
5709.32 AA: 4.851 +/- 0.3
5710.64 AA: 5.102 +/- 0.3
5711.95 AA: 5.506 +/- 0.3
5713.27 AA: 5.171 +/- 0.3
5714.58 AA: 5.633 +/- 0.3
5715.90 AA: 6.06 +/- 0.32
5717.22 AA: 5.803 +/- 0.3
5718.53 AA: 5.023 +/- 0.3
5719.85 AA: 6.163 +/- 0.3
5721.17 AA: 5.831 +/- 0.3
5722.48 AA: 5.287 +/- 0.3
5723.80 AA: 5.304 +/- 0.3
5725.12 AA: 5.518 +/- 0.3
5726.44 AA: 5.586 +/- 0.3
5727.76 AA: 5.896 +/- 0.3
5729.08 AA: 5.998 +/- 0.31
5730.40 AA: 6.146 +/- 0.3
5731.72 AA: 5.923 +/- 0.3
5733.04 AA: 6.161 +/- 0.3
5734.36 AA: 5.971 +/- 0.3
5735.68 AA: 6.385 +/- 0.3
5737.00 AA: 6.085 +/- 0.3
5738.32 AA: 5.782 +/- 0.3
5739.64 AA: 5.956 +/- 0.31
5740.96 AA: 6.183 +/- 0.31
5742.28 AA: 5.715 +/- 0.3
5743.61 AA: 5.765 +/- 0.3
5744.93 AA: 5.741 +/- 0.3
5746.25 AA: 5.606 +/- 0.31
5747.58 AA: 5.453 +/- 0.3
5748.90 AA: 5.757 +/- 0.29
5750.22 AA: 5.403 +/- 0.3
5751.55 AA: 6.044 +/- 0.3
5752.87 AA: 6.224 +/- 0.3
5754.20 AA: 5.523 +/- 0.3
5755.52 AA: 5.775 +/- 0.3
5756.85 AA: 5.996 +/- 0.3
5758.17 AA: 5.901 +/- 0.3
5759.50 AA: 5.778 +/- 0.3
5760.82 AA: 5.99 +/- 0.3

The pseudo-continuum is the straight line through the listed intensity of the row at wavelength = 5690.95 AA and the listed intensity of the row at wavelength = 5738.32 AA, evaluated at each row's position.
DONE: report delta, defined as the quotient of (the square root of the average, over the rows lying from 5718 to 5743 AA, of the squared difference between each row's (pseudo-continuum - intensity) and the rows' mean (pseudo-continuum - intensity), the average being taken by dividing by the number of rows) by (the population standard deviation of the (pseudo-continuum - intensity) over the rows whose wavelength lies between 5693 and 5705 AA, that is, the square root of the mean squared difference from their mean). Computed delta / 1.1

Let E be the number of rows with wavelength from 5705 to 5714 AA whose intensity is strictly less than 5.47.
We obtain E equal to 5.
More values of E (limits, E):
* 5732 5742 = 0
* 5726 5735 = 0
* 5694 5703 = 3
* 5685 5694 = 4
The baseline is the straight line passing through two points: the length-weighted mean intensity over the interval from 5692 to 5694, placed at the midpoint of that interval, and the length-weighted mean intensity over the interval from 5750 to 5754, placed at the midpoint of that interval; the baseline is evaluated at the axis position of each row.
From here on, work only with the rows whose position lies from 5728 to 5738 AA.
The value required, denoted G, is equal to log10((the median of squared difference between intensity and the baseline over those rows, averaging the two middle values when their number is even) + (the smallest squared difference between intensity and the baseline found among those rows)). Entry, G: -0.92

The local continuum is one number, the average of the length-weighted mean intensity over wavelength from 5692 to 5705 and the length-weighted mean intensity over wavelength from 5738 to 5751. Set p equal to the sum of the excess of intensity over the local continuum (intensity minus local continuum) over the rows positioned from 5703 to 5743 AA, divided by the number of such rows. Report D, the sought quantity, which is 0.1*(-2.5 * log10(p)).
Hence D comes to 0.4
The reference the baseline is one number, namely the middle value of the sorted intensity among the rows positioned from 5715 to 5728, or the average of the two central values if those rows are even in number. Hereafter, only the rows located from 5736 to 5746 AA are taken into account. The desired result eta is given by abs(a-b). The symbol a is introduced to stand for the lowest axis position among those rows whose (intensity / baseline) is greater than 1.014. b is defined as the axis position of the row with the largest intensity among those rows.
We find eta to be 4.0 AA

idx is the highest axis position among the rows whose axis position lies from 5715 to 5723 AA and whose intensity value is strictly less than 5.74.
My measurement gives 5722.48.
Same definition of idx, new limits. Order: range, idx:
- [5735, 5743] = 5742.28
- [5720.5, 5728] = 5726.44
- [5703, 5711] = 5710.64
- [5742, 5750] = 5747.58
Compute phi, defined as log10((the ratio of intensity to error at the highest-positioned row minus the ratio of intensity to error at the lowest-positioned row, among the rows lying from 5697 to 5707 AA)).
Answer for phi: 0.46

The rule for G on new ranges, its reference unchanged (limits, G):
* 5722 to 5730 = -1.16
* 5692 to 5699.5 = -1.24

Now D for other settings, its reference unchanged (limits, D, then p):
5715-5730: 0.6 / 0.00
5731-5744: 0.1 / 0.32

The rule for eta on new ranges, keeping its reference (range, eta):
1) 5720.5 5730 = 7.9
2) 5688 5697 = 0.0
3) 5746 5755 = 1.3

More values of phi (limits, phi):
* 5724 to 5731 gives 0.32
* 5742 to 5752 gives 0.04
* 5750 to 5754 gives 0.44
